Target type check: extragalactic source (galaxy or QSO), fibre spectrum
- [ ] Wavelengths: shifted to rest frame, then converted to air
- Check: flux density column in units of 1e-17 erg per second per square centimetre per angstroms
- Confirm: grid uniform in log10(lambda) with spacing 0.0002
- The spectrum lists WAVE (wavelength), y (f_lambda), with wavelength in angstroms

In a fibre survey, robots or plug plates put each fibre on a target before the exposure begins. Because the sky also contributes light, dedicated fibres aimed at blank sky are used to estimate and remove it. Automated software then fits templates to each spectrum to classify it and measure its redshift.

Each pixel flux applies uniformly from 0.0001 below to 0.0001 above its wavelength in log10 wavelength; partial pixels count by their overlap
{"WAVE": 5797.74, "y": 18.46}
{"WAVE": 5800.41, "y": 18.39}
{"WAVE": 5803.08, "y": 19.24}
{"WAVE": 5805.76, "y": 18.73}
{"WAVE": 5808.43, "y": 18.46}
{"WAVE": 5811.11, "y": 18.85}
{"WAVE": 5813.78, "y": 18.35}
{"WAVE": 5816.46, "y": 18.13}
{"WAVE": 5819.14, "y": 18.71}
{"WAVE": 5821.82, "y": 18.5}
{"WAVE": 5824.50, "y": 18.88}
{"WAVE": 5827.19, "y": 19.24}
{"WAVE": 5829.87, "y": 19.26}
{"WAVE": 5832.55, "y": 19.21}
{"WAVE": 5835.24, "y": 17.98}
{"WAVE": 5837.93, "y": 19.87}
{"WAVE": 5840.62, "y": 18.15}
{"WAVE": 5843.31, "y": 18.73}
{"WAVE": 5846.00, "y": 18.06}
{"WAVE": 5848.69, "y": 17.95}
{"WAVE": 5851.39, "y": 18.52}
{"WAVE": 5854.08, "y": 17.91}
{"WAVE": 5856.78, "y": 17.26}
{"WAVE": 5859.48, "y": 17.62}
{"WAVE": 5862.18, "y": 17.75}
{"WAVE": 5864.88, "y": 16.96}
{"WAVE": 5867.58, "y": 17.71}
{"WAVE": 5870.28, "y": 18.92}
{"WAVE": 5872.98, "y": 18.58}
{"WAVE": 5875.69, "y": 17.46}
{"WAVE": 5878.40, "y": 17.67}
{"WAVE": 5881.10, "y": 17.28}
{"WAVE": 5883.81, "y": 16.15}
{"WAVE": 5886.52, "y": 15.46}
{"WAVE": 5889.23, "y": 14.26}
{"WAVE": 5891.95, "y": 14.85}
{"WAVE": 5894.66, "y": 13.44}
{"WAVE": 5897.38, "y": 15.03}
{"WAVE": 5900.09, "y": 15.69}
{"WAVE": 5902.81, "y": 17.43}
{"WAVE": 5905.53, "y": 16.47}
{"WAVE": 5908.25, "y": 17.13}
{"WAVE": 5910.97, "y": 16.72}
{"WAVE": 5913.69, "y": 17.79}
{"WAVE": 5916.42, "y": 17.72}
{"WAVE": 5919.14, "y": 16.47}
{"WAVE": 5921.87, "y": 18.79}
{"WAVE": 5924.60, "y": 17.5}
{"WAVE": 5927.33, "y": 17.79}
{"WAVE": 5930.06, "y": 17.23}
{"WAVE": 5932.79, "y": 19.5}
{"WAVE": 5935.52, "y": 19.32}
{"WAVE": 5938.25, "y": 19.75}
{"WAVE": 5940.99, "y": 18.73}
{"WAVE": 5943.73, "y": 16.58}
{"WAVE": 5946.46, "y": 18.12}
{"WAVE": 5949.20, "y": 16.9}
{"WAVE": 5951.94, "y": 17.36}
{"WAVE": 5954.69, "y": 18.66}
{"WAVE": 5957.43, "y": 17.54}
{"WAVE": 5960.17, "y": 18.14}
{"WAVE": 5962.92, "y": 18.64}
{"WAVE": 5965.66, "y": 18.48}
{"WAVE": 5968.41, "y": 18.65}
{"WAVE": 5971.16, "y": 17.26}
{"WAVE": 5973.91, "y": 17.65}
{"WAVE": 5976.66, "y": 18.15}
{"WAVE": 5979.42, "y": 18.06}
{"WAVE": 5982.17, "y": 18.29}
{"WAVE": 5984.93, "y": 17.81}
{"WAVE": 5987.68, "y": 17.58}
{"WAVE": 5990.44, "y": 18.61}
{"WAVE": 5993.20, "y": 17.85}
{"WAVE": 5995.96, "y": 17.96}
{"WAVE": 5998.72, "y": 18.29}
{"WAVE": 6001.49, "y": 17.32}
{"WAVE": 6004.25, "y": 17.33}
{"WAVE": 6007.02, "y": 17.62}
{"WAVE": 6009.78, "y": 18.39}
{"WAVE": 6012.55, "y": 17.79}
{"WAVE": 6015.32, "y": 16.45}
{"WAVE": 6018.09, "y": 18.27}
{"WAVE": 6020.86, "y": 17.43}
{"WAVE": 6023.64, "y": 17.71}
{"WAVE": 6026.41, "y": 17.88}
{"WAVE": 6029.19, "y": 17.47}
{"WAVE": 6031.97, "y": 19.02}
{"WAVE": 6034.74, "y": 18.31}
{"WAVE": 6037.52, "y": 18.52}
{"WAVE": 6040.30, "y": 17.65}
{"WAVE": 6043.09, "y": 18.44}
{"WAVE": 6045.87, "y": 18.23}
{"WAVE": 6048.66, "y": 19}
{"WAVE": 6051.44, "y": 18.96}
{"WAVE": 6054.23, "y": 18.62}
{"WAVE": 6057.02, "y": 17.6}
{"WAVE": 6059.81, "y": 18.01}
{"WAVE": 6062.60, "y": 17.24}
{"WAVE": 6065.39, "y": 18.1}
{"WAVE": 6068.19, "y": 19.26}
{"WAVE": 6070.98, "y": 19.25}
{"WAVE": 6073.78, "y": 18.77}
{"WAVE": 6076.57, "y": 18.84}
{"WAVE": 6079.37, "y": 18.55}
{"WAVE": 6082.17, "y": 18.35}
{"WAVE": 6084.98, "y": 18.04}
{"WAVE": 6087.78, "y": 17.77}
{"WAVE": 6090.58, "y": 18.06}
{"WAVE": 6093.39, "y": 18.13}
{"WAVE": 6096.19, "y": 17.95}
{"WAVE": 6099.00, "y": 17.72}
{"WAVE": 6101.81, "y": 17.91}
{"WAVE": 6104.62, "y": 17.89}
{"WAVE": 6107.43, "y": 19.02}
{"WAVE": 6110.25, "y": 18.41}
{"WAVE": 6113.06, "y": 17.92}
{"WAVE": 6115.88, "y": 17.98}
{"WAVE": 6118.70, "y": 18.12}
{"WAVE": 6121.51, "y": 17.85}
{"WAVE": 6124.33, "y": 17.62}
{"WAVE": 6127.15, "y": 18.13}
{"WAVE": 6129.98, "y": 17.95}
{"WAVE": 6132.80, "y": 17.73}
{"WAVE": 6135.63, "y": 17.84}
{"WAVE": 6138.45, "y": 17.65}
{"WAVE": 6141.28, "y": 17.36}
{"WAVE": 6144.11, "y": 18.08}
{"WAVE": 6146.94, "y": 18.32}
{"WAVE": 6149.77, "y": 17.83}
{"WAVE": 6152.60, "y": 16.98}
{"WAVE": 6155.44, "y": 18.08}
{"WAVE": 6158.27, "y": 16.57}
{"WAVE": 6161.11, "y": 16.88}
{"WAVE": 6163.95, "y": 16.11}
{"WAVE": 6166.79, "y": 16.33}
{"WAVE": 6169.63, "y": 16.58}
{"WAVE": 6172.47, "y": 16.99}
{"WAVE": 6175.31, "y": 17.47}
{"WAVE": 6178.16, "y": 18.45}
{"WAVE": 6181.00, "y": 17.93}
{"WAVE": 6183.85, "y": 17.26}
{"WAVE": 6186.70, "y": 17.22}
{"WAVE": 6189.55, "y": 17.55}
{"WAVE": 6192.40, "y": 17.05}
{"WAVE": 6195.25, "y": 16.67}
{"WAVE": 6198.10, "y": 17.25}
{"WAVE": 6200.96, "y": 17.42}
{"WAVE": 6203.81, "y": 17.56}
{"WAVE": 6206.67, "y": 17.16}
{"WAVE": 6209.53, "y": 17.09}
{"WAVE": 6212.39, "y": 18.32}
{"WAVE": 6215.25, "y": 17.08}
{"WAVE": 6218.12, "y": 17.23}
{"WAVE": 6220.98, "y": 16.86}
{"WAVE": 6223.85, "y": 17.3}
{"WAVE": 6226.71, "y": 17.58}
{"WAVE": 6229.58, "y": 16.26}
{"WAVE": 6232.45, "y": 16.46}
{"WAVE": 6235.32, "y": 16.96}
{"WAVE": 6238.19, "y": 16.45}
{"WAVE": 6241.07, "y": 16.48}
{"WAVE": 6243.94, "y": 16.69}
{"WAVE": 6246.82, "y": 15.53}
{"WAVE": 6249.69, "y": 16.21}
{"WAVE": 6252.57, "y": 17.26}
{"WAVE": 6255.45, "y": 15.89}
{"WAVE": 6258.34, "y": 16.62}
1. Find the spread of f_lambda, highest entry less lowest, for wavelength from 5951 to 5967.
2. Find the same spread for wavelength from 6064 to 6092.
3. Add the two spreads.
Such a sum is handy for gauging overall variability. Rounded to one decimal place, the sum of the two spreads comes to 2.8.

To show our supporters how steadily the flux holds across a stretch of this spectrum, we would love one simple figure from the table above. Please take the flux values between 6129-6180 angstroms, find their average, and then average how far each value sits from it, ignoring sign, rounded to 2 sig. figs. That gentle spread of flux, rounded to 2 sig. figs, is 0.60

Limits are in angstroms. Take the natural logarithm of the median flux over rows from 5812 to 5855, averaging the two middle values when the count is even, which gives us 2.92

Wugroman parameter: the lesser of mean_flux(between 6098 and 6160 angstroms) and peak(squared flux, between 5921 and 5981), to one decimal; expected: 17.9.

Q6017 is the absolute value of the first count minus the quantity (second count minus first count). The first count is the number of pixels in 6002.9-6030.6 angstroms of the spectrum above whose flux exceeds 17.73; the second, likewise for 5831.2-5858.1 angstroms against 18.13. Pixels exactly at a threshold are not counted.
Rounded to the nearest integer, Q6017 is 3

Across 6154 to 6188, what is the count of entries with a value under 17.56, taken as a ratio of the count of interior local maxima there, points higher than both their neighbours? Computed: 4.50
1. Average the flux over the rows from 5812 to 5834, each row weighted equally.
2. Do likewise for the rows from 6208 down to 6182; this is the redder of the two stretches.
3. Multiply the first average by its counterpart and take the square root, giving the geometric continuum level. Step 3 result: 18.0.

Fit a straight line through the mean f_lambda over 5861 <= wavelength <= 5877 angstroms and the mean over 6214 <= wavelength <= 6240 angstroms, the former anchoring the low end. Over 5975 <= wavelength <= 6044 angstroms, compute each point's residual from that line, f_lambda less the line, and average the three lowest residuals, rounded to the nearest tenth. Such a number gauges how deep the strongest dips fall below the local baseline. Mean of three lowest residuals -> -0.5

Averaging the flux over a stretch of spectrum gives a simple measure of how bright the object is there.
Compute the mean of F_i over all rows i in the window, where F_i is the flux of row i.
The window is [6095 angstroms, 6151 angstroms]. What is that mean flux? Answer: 18.0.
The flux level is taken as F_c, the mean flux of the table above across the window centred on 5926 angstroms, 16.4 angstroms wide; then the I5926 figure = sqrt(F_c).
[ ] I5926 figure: 4.23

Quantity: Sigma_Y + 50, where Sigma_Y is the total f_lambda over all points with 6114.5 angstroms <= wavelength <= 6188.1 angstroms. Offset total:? 505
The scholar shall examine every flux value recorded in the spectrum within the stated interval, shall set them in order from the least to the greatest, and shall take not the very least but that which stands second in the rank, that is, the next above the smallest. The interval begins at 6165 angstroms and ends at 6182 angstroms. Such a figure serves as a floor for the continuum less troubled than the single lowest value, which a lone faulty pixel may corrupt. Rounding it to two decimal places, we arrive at 16.58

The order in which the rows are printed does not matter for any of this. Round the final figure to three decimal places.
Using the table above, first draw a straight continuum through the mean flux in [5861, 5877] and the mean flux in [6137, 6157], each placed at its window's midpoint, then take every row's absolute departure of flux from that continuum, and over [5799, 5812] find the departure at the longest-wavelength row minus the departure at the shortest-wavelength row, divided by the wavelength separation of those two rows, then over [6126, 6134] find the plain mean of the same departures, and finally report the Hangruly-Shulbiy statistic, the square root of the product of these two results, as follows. 0.092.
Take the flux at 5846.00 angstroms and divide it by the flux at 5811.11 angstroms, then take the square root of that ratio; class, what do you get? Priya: 0.98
